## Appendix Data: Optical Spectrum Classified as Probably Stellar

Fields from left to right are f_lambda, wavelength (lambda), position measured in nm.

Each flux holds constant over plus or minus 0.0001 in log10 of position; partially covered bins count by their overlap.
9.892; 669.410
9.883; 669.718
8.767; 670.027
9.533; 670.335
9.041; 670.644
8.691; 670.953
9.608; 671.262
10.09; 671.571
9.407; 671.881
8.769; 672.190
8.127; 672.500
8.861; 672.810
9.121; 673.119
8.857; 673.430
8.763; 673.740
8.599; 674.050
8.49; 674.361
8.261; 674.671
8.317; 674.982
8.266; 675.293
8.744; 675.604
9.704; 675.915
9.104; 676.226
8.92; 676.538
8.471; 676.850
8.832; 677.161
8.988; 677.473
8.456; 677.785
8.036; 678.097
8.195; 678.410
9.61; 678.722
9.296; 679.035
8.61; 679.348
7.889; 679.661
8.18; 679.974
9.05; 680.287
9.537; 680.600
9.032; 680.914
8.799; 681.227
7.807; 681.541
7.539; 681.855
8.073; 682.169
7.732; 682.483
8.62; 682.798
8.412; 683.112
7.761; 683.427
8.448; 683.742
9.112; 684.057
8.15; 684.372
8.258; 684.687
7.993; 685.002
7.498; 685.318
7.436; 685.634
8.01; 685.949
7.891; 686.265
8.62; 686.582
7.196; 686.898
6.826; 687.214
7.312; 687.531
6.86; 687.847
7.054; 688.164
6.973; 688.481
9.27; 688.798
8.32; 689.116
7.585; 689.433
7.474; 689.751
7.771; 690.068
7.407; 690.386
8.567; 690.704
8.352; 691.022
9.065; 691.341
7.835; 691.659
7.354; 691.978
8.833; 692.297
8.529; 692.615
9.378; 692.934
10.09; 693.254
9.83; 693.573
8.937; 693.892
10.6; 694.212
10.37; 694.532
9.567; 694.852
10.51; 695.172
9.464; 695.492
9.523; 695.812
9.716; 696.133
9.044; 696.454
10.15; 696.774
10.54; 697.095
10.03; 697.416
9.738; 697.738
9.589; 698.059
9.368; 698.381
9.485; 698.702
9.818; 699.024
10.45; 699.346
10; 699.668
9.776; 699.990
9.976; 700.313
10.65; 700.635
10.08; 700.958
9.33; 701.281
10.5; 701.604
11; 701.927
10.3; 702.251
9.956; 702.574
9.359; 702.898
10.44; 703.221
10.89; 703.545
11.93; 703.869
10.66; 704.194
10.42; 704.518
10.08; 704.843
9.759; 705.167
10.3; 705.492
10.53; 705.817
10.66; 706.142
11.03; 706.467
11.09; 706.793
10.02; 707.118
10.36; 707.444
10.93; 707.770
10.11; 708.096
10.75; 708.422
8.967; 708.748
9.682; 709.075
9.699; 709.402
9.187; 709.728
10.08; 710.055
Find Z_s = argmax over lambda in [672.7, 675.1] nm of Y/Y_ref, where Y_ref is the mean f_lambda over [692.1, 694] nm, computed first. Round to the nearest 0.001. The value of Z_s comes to 673.119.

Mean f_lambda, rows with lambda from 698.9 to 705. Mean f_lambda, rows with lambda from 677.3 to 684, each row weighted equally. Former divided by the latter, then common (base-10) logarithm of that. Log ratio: 0.08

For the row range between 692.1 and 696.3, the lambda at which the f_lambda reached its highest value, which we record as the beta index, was 694.212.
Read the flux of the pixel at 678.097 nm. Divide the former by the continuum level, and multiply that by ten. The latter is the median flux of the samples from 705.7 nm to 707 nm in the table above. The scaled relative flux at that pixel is 7.4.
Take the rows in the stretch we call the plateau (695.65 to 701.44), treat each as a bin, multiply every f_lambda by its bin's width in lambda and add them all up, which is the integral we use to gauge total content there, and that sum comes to 57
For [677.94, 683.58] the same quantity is 48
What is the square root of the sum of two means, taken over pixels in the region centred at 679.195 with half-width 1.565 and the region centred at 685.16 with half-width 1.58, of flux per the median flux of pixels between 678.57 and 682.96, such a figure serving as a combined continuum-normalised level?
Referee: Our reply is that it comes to 1.40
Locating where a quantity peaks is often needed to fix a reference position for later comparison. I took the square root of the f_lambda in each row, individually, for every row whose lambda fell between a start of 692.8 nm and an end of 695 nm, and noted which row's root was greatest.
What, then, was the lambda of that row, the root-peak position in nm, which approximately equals 694.212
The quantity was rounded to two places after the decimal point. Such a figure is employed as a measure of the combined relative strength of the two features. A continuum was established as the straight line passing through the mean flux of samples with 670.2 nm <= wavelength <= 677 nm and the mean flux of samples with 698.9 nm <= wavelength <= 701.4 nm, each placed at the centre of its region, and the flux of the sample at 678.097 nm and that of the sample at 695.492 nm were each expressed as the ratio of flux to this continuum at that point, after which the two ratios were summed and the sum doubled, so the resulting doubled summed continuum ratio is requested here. 3.70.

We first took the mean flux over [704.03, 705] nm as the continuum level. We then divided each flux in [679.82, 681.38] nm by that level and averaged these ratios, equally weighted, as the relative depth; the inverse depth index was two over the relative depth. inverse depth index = 2.3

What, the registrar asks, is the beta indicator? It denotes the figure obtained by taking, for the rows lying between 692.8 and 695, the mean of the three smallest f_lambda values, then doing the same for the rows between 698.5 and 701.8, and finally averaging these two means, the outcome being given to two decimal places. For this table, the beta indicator 9.41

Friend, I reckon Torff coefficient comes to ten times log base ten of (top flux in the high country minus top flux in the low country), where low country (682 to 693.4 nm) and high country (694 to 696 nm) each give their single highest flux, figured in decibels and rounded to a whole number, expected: -3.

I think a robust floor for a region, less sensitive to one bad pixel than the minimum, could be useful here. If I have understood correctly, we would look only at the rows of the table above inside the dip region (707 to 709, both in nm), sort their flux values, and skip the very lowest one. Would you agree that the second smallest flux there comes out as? 10.02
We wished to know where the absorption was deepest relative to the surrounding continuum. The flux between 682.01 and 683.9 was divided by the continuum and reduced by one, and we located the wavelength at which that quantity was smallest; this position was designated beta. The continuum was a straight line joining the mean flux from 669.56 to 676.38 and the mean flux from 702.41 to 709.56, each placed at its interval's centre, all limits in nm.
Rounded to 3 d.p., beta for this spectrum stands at 683.427 nm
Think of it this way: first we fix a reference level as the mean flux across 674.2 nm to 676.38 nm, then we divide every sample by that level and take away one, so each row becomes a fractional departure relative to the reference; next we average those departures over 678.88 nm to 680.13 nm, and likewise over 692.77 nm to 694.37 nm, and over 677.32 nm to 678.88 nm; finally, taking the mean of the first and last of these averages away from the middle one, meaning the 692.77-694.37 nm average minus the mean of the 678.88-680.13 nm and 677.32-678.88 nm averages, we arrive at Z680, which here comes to 0.14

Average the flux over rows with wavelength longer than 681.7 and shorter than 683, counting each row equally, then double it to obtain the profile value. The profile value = 16.0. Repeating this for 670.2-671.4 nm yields 18.4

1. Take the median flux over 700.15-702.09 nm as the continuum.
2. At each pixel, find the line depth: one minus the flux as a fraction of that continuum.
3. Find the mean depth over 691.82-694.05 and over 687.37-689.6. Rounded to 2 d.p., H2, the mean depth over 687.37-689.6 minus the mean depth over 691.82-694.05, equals 0.13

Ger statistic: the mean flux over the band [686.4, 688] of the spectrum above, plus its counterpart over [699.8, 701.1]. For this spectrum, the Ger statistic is 17.5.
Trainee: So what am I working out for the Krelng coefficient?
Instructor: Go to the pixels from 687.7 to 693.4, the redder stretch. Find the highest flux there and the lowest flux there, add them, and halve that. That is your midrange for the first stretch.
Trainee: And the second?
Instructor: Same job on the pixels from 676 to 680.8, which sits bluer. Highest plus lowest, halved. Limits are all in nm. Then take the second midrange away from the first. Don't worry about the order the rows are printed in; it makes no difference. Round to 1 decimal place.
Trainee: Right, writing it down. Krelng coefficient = -0.3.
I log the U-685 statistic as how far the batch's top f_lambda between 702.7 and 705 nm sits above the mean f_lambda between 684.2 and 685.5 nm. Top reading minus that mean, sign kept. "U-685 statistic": 4.0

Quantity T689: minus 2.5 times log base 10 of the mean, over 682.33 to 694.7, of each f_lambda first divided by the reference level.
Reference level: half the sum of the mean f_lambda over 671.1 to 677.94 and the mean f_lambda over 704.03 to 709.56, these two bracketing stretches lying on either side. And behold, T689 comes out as 0.16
